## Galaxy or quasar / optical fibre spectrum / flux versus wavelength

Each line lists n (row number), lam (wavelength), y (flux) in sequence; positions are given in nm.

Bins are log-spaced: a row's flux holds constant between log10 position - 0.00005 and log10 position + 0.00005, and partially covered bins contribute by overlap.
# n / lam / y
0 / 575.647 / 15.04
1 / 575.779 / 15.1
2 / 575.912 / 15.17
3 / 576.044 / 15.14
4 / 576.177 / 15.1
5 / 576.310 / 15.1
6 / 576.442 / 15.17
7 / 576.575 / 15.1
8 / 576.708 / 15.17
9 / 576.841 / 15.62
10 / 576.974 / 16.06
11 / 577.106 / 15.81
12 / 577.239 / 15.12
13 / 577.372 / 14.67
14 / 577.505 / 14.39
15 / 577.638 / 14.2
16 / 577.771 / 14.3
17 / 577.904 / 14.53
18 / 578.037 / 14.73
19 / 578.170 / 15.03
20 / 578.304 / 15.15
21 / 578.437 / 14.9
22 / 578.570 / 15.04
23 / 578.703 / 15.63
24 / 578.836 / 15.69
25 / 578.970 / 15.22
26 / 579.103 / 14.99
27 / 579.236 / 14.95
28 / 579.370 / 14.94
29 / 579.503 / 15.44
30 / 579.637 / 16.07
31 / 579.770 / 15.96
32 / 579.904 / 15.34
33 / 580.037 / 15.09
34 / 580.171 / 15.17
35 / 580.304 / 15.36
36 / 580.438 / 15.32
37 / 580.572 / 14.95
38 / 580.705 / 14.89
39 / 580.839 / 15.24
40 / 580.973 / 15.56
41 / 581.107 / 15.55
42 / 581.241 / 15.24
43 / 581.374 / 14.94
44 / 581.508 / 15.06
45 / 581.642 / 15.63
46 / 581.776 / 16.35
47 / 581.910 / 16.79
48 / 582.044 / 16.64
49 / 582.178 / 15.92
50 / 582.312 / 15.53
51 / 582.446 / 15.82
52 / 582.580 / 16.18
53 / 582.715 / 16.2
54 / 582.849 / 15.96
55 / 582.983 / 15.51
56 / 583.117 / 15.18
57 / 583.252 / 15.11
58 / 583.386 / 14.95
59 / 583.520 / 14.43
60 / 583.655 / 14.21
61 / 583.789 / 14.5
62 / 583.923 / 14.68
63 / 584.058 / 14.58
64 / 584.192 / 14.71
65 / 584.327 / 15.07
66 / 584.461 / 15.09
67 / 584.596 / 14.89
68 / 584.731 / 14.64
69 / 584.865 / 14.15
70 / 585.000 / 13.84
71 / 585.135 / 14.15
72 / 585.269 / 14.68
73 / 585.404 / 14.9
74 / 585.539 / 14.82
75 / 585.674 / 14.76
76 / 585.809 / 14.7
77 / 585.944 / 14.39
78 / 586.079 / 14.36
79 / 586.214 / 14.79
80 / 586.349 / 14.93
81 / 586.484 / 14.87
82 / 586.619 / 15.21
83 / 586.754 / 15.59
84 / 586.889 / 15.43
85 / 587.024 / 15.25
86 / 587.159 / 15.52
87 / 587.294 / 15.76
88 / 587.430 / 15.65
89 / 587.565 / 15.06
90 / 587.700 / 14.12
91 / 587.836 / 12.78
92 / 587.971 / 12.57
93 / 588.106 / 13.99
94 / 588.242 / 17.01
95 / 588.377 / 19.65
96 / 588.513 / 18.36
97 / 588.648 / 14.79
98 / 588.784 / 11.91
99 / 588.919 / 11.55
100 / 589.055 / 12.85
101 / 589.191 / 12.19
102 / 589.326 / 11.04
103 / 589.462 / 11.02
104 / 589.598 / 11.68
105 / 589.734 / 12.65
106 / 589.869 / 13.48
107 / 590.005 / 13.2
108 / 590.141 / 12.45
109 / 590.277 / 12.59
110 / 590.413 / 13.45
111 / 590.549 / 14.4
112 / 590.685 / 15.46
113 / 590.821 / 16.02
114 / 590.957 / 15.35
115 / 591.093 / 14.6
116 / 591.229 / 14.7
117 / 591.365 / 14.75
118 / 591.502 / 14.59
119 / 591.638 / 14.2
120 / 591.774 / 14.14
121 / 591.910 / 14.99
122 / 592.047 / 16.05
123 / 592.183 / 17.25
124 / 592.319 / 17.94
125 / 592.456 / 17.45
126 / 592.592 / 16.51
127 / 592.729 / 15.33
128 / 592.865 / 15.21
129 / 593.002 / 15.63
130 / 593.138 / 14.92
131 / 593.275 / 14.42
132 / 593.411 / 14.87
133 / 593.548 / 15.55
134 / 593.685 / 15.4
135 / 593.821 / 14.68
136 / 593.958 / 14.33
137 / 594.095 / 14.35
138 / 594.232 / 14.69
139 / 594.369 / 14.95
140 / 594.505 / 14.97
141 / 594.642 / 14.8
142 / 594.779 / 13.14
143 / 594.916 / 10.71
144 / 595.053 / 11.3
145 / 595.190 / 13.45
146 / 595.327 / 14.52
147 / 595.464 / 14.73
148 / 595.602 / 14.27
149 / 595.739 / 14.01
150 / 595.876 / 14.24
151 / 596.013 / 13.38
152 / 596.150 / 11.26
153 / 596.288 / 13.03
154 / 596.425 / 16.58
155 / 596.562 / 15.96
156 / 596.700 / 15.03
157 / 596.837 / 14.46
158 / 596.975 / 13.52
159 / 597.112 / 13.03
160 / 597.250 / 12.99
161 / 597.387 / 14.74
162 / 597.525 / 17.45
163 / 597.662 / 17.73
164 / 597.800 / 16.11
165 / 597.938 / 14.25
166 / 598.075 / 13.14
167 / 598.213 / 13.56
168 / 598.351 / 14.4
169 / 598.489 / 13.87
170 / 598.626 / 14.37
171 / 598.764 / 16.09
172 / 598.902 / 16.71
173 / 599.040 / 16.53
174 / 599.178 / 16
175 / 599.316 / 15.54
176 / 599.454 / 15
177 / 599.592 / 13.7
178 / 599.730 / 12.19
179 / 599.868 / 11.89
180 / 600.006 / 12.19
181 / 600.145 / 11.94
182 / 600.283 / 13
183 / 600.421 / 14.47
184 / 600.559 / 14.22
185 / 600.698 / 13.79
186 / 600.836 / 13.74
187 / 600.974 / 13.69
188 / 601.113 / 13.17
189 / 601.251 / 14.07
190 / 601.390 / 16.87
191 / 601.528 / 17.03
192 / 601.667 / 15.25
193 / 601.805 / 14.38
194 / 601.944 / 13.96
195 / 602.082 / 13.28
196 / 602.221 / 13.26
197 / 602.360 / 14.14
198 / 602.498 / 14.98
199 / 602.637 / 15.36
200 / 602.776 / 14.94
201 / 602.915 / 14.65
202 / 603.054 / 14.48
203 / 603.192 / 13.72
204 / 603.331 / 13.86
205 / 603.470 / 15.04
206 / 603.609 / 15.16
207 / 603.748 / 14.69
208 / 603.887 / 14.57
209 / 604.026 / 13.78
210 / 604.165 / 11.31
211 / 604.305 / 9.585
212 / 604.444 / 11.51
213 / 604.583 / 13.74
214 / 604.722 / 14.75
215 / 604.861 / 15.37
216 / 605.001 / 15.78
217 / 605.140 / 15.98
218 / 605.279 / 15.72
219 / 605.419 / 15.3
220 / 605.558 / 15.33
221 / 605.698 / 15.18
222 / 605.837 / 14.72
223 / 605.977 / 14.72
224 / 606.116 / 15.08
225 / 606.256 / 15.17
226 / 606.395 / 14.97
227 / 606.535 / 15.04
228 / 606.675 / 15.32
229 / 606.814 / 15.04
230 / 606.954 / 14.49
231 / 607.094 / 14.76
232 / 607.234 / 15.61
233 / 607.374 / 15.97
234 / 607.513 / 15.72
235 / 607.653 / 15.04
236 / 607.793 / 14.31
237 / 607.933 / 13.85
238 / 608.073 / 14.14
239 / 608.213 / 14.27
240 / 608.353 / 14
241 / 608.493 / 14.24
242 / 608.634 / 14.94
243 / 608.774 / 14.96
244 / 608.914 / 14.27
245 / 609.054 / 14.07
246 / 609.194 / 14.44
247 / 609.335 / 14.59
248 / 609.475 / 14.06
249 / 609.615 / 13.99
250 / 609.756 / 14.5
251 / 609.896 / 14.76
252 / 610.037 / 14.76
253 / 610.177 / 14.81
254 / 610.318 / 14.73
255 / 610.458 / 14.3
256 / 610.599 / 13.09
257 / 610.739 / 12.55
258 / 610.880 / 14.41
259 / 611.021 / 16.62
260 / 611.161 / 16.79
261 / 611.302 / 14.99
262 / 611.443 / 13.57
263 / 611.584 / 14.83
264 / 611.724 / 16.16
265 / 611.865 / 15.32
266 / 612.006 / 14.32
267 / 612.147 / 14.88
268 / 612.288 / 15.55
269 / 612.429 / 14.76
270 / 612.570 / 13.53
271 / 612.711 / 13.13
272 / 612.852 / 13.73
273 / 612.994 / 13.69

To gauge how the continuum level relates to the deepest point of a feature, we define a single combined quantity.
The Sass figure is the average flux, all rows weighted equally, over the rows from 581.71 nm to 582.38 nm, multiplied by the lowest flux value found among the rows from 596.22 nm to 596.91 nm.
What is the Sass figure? 212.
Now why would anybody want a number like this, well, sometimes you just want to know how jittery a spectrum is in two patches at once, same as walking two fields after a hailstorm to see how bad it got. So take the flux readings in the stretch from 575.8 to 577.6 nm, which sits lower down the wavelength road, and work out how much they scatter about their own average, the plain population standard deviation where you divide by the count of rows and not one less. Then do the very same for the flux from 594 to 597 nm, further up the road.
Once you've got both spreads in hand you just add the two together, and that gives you 1.8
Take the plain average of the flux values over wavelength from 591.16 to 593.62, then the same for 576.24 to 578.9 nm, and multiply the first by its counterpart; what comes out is 233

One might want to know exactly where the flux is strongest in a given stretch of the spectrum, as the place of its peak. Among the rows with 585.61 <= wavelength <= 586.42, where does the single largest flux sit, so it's 586.349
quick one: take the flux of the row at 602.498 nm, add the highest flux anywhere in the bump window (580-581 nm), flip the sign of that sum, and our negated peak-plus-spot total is -30.5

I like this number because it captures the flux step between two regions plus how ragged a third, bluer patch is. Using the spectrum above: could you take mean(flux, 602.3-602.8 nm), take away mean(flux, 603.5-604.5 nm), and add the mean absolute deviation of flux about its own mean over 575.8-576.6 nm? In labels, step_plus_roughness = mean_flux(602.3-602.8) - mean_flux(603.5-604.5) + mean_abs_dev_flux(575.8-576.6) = 1.9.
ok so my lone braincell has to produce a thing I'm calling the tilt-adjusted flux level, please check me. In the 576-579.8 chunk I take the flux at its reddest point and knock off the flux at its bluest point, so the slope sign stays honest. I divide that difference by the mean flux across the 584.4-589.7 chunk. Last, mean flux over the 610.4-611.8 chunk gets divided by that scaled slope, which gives 259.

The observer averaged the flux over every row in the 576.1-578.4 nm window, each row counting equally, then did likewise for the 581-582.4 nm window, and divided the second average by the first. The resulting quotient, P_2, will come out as 1.05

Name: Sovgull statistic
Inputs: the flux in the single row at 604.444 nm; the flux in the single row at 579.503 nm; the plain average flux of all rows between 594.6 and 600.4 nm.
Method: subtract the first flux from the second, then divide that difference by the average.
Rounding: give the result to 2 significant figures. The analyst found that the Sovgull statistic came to 0.28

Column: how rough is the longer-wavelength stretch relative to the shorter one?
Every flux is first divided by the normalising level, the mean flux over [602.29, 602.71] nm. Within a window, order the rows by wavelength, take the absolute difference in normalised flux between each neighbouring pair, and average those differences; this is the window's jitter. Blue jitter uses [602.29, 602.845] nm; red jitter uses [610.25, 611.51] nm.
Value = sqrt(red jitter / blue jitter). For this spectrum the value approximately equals 1.5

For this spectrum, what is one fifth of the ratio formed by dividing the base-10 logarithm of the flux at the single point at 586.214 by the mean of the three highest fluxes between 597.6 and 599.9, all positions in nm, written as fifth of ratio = 0.0138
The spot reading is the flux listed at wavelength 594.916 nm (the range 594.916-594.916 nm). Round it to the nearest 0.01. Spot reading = 10.71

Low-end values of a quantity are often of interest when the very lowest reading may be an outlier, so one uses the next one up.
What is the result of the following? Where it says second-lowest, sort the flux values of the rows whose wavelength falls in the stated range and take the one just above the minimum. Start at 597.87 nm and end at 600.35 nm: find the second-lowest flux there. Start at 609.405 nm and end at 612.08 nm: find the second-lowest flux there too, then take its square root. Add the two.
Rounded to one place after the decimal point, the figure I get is 15.6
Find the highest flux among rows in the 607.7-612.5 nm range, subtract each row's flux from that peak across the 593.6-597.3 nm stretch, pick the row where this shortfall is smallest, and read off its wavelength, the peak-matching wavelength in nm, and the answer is 596.425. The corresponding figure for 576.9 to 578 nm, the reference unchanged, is 576.974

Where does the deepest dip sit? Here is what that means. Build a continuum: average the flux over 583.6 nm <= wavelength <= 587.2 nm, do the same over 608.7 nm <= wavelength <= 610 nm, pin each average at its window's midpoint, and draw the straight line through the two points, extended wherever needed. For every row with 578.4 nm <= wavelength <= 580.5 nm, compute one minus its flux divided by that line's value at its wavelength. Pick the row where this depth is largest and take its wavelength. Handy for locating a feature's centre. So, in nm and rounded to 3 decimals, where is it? 578.437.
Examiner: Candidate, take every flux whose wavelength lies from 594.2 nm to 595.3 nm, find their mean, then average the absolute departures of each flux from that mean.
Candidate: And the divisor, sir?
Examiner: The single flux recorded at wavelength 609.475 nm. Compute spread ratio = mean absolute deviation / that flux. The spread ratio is 0.10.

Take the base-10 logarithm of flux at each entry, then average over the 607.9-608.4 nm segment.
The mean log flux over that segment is 1.15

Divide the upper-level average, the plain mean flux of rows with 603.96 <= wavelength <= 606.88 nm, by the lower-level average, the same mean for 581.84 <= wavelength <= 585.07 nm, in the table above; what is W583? 0.951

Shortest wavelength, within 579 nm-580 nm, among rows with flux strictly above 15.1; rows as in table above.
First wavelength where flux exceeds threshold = 579.503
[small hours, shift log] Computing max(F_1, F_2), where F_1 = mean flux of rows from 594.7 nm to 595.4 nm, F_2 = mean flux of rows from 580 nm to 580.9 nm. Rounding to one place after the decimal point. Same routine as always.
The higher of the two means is 15.1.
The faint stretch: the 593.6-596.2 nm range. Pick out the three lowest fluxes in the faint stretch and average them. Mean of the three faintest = 11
